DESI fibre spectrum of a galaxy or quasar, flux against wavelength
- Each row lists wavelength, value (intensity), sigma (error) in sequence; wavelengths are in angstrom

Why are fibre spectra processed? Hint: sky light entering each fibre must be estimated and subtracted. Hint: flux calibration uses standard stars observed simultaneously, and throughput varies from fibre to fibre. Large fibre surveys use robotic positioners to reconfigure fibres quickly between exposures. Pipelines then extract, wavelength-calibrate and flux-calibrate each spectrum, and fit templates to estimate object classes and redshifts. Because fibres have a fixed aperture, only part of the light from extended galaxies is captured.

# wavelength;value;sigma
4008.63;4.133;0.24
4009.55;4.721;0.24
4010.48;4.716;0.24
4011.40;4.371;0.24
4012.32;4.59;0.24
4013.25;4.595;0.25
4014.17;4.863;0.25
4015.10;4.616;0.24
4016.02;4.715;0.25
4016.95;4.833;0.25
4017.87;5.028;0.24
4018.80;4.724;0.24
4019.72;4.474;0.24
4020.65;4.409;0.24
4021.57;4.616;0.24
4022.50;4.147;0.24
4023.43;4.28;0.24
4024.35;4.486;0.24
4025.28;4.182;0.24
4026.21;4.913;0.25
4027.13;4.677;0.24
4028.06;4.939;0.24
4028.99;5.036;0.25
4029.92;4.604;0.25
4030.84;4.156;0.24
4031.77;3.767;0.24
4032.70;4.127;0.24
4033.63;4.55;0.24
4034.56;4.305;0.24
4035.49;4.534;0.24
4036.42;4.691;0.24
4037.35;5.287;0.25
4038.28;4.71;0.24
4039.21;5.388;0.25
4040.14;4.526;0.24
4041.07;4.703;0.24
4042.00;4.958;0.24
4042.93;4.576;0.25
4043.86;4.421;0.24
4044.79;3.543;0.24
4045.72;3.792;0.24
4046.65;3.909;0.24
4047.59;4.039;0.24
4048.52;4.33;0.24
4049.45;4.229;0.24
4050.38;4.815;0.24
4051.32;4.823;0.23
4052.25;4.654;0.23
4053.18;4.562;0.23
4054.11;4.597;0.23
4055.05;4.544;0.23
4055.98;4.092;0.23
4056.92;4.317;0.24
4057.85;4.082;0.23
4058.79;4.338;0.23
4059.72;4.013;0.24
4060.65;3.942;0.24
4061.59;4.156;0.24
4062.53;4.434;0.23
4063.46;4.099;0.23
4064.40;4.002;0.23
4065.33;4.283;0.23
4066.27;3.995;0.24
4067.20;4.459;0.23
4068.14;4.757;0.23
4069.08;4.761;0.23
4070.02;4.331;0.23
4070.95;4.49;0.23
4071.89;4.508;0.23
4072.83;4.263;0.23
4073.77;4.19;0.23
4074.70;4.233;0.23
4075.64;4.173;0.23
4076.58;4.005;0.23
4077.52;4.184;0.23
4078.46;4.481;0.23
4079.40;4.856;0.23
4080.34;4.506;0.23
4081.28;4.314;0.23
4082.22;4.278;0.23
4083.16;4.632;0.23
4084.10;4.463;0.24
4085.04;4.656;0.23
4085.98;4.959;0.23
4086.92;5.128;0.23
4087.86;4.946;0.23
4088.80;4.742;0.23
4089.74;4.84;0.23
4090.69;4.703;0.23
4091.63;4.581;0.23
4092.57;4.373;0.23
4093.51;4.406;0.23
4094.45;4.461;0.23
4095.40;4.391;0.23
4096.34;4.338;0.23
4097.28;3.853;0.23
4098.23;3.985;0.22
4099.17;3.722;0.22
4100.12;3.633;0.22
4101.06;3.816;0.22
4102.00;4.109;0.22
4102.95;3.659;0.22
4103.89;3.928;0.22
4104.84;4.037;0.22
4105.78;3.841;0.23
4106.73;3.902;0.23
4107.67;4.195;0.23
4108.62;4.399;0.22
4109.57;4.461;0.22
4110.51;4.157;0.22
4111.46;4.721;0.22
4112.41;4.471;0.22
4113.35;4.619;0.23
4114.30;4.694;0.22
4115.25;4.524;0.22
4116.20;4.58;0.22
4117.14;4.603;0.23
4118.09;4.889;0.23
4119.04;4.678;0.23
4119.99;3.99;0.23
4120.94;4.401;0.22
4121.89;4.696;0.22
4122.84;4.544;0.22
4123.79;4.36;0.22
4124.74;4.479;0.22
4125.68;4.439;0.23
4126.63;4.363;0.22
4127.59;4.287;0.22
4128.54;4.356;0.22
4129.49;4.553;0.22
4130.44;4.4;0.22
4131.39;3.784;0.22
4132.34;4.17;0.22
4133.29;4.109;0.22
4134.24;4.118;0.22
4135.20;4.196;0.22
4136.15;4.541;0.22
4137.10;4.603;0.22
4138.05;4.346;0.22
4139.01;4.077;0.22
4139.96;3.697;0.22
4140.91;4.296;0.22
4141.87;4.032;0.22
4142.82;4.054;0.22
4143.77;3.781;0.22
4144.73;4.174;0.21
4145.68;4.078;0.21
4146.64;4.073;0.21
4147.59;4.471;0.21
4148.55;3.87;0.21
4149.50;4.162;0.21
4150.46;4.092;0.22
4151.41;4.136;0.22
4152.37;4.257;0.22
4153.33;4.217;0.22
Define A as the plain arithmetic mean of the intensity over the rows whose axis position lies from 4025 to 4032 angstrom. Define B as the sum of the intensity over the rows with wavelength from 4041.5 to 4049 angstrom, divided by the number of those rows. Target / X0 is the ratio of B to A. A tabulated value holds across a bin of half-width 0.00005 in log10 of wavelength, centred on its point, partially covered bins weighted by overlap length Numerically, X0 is 0.93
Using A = 4.53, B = 4.2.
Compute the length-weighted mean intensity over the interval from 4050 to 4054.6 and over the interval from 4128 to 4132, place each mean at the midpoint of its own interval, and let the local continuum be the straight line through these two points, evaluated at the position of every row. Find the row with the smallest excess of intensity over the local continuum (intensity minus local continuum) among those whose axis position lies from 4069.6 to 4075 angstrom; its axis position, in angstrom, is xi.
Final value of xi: 4073.77 angstrom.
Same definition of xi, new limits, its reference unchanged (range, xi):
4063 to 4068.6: 4064.40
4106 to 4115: 4106.73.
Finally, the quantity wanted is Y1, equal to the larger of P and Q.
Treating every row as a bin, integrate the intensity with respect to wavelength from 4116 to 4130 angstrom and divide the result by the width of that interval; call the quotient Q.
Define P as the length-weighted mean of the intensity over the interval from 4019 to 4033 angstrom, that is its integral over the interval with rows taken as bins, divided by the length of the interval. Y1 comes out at 4.48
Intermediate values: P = 4.46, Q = 4.48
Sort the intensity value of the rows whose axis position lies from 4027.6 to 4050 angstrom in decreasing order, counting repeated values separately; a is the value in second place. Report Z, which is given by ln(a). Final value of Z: 1.67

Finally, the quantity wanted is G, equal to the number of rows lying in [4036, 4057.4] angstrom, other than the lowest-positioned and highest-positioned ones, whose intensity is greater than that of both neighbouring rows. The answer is 6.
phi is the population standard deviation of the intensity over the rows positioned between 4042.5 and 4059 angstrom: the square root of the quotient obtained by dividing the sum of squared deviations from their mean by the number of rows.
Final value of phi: 0.34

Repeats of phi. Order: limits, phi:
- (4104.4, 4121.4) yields 0.30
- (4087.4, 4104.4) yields 0.41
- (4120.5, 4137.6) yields 0.21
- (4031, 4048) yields 0.49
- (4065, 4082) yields 0.24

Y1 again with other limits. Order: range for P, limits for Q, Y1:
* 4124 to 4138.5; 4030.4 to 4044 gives 4.58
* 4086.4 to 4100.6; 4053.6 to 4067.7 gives 4.41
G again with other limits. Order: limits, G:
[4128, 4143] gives 4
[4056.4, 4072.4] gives 4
